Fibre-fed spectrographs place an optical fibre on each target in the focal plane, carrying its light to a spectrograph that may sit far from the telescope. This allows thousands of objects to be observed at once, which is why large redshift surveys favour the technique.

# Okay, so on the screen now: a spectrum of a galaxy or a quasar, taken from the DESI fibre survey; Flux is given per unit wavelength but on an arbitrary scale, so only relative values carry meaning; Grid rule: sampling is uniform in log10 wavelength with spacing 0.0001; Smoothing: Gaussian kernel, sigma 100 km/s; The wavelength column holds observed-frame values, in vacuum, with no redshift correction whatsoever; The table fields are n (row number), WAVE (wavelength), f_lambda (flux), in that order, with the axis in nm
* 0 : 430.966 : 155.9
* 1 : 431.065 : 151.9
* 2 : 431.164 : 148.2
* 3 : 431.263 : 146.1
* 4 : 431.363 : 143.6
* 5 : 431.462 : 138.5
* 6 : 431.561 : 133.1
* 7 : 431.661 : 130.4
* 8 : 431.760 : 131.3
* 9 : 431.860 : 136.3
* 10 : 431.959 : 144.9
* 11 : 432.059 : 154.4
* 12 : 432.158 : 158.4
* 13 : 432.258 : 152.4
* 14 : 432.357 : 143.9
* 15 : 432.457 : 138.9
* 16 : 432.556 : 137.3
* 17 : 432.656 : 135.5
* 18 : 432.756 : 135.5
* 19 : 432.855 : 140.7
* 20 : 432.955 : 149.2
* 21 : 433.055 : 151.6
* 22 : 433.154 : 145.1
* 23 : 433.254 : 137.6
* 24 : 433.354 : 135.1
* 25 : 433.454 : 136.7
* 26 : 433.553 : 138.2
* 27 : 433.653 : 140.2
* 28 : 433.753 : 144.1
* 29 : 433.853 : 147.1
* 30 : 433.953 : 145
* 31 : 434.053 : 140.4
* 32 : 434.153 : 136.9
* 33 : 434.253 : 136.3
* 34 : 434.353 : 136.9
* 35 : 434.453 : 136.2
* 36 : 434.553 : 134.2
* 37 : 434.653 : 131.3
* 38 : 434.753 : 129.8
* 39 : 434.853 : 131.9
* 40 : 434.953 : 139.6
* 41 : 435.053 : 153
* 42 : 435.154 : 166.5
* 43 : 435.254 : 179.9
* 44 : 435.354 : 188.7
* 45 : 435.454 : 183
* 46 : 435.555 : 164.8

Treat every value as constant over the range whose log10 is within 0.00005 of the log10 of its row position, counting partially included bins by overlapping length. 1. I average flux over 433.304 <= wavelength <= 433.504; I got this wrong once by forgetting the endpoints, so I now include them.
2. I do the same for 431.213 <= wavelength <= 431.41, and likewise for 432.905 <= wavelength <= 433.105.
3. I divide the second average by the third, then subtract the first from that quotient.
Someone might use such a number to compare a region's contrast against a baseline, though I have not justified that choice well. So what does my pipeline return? -135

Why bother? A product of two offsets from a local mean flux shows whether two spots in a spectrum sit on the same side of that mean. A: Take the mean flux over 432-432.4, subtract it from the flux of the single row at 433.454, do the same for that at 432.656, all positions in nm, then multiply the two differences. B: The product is 261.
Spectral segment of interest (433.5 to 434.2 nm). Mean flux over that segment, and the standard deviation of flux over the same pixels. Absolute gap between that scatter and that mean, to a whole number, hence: 138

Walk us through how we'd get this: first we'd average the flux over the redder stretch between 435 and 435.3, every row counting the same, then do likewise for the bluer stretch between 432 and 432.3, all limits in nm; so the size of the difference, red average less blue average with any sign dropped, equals 11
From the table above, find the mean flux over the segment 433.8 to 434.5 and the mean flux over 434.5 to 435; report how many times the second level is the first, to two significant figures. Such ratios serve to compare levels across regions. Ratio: 0.95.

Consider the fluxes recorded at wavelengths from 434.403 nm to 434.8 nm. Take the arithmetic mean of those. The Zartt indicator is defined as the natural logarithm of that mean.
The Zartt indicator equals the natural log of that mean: 4.89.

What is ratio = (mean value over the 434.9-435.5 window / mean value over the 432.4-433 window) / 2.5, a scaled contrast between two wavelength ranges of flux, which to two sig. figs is 0.48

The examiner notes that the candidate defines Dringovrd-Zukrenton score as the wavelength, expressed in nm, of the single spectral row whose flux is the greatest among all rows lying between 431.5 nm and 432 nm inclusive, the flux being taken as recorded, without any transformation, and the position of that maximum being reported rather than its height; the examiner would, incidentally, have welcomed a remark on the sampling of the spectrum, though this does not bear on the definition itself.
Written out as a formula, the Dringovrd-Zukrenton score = 431.959 nm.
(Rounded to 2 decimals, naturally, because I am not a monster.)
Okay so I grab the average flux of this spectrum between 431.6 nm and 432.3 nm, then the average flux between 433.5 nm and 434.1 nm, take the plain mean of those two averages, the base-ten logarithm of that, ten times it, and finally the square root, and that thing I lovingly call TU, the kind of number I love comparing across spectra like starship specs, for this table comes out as 4.64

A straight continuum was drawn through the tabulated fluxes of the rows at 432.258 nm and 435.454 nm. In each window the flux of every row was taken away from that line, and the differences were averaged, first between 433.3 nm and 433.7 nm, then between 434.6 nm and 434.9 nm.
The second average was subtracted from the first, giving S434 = -18.5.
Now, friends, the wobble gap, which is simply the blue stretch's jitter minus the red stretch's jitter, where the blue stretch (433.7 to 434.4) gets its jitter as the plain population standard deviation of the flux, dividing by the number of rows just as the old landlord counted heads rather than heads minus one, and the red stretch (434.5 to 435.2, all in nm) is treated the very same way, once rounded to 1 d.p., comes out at -8.7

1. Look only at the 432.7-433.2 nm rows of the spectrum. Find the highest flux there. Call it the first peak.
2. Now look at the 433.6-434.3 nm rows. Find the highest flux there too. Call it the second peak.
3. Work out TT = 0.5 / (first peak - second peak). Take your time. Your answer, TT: 0.11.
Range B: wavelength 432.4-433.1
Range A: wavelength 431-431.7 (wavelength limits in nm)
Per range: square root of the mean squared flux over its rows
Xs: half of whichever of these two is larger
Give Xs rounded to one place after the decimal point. 70.9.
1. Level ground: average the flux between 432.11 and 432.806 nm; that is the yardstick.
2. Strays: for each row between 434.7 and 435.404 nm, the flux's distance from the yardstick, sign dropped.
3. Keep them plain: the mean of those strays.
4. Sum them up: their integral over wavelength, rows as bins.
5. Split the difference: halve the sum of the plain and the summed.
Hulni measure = 17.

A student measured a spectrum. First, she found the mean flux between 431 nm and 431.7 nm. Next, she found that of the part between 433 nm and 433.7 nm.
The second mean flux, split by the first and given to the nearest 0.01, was 0.99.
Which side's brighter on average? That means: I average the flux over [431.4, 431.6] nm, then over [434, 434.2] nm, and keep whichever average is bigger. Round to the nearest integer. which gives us 139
